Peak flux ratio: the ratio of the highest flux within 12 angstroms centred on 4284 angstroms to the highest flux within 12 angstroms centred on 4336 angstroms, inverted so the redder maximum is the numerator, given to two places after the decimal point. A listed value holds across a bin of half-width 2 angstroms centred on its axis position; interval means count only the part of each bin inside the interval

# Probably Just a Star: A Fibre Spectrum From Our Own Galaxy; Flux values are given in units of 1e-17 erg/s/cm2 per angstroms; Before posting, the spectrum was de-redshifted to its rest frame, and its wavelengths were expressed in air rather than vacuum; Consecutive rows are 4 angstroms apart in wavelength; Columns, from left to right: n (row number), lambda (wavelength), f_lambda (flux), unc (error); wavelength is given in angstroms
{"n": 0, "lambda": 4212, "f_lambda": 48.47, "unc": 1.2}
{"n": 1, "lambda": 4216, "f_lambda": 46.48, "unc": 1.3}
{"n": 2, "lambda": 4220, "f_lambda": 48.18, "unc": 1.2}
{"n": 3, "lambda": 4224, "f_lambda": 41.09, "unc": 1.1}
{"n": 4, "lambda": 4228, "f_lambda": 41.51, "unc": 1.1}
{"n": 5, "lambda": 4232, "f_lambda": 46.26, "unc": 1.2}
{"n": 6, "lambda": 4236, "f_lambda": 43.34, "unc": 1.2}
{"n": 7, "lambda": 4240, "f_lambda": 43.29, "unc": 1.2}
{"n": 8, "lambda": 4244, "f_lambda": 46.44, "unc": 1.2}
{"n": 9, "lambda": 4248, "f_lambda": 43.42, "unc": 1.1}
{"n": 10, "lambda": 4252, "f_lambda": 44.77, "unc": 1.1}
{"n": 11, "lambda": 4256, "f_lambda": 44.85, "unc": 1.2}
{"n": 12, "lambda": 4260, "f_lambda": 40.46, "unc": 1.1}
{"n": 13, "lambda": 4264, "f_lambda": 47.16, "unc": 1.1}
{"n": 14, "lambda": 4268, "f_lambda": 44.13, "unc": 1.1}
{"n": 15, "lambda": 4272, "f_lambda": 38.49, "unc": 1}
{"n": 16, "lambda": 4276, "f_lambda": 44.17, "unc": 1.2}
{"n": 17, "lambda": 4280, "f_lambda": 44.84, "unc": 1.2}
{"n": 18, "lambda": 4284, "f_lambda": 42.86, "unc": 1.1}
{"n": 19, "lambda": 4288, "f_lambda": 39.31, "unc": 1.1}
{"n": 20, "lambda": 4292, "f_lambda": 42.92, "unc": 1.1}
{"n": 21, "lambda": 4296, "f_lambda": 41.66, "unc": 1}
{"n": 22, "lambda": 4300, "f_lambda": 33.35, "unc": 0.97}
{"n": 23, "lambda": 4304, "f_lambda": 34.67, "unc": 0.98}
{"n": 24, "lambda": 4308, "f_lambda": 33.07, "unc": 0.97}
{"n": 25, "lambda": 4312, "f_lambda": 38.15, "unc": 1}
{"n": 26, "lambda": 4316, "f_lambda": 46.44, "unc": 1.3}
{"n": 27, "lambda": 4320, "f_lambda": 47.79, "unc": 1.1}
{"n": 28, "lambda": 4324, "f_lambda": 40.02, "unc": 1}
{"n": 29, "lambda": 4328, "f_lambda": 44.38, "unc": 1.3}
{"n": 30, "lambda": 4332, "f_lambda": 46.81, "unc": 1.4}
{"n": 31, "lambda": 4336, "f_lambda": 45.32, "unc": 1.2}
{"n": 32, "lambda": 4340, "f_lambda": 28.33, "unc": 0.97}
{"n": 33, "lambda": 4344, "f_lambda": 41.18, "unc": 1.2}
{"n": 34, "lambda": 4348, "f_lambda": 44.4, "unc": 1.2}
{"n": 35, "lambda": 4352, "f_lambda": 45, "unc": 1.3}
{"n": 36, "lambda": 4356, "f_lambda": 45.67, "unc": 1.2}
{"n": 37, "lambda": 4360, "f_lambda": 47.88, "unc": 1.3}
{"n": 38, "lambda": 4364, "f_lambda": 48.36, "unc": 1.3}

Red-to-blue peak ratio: 1.04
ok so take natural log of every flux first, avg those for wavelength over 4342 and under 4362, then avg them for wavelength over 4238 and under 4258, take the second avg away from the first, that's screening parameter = 0.01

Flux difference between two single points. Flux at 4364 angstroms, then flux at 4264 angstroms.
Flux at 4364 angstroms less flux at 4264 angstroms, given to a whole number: 1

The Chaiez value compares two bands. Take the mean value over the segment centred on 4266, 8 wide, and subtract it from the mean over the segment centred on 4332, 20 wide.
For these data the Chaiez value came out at -4.7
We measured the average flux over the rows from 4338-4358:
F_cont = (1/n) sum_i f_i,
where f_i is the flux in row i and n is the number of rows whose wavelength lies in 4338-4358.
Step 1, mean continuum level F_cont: 40.9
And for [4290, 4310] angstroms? 37.1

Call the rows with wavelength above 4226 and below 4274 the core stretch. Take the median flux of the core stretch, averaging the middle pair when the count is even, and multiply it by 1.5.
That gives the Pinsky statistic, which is 65.7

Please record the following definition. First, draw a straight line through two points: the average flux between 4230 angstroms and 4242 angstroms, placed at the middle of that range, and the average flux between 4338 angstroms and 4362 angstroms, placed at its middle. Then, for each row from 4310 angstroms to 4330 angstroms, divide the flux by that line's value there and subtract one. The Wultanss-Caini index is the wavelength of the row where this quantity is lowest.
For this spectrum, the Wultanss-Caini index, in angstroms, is 4312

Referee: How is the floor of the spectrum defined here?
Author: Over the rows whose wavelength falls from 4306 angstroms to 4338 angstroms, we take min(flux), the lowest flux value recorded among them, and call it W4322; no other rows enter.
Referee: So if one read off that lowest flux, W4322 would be 33.07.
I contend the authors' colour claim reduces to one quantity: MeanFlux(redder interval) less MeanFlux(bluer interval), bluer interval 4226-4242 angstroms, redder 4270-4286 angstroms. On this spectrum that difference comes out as -1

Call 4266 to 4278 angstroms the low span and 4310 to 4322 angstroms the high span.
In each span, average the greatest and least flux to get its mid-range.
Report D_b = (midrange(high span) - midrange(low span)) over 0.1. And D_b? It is 16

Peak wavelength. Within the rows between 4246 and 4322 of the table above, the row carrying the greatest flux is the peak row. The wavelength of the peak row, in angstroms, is 4320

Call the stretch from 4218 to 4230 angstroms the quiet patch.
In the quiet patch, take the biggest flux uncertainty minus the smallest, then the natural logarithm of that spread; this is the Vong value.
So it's -2.3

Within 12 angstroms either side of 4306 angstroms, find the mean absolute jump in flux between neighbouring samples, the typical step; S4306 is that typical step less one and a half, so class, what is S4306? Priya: 3.4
